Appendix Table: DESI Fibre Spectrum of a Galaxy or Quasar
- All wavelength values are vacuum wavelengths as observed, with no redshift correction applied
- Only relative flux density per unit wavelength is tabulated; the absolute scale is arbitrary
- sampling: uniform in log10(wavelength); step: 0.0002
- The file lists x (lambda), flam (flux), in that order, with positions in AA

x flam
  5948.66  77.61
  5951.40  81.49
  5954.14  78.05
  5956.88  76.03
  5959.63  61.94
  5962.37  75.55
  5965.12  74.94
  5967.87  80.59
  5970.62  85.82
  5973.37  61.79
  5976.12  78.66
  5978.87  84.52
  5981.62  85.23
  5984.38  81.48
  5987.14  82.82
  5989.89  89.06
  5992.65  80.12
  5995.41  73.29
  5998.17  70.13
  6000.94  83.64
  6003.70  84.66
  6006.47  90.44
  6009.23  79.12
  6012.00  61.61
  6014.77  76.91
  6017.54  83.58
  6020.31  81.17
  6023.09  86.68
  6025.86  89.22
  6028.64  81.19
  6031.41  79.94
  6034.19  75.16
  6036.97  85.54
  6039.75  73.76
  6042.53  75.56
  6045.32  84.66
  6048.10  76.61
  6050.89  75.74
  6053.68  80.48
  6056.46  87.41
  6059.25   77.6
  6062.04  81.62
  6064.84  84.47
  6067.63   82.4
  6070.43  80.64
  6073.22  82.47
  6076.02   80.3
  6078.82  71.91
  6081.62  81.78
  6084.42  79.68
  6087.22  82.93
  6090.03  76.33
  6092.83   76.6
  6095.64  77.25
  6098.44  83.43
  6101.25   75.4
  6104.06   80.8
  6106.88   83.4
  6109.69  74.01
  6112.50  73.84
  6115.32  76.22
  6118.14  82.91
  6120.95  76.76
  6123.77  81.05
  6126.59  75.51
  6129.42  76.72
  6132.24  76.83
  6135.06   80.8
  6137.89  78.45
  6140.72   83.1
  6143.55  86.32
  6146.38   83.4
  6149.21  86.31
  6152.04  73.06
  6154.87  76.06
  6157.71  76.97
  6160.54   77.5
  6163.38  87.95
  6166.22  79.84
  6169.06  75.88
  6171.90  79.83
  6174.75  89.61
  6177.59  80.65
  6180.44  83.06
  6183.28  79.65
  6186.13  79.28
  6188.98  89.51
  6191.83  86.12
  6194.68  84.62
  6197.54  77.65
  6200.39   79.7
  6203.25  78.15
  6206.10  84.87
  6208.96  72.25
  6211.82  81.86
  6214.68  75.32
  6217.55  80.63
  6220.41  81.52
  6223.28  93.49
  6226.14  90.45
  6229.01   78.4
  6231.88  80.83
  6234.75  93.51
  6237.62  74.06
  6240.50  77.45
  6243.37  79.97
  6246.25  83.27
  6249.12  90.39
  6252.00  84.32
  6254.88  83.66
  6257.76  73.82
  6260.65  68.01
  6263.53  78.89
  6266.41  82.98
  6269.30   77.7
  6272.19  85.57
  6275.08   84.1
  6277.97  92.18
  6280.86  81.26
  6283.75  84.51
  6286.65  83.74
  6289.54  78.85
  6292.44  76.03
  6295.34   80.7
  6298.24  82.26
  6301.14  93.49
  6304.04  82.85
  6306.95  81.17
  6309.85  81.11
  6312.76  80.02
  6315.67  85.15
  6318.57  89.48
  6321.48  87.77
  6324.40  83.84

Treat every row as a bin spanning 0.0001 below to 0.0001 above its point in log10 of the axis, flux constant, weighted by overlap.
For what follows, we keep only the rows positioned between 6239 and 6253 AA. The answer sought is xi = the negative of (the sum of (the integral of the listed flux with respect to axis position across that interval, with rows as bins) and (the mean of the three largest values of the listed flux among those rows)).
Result -1248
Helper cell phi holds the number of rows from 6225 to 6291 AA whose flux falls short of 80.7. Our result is 9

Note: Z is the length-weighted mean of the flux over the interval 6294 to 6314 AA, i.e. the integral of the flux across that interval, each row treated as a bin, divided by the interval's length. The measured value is 83.1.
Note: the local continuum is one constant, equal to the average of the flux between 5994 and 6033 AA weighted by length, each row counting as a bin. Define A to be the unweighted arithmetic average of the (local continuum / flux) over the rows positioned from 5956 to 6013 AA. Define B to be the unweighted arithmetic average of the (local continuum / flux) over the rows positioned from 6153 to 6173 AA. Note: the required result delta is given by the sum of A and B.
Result 2.05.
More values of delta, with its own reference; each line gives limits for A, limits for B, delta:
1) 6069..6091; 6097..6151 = 2.02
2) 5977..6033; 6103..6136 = 2.02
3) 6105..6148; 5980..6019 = 2.02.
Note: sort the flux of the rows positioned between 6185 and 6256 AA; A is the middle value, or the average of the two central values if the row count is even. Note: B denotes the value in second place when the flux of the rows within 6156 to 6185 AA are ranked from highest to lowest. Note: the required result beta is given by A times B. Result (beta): 7170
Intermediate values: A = 81.5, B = 87.95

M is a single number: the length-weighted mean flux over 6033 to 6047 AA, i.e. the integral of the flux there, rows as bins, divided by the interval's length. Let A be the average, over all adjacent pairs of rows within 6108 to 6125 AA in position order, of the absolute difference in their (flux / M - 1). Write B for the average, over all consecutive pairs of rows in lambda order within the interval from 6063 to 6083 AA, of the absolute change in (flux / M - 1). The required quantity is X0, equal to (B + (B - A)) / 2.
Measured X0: 0.030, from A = 0.05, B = 0.055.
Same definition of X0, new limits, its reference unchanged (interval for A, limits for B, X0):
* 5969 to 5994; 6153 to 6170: 0.007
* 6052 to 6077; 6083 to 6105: 0.030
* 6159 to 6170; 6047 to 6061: 0.023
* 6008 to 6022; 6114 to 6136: -0.016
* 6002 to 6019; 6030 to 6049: 0.025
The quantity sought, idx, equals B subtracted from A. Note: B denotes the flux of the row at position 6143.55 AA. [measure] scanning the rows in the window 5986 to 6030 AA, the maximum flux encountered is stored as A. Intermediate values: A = 90.44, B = 86.32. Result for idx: 4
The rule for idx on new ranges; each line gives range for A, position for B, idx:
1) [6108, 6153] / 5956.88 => 10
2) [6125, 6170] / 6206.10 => 3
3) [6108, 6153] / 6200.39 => 7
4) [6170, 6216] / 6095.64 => 12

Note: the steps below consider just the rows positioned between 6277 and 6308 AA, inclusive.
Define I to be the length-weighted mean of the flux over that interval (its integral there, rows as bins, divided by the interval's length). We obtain 83.3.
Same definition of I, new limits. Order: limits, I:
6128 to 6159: 79.8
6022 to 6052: 80.3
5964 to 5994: 80.5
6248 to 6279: 81.7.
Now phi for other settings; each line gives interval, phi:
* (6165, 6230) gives 13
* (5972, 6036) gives 10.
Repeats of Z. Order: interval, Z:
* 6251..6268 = 78.5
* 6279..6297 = 81.1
